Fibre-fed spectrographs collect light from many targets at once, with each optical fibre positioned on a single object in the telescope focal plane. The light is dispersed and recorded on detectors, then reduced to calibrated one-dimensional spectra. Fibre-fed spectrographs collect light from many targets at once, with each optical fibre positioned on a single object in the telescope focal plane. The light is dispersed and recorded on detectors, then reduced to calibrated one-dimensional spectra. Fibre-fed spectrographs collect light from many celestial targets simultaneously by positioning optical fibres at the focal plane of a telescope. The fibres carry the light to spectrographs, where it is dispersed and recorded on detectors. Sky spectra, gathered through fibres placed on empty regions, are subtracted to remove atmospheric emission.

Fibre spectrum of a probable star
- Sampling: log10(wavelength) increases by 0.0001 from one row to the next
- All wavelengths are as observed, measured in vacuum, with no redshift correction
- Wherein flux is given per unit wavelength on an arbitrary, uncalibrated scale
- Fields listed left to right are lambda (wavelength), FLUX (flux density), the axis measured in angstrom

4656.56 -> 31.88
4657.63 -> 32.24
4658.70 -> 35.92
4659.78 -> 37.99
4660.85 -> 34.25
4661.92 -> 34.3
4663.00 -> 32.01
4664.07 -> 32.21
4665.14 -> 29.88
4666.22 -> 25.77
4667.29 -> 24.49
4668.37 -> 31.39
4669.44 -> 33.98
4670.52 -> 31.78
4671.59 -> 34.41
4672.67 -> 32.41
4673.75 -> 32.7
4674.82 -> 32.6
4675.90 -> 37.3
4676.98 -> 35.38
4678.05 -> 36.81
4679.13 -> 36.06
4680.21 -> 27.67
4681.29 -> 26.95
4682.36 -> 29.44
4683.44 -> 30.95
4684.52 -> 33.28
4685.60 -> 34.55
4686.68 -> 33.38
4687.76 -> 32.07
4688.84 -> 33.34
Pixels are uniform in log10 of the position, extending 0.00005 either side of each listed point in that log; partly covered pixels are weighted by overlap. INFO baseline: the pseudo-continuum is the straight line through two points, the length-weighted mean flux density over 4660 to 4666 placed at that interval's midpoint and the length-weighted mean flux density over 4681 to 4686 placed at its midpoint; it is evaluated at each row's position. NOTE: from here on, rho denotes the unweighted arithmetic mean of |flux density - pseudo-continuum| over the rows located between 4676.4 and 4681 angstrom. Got 4.4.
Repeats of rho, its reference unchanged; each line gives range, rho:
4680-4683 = 3.3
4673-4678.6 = 3.3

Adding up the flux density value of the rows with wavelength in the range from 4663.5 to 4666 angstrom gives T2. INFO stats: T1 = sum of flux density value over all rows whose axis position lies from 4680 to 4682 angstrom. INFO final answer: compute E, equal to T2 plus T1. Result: 117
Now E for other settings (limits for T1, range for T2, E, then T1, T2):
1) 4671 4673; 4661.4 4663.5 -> 133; 67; 66.3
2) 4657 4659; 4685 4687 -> 136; 68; 67.9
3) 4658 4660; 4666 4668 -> 124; 74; 50.3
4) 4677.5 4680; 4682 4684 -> 133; 73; 60.4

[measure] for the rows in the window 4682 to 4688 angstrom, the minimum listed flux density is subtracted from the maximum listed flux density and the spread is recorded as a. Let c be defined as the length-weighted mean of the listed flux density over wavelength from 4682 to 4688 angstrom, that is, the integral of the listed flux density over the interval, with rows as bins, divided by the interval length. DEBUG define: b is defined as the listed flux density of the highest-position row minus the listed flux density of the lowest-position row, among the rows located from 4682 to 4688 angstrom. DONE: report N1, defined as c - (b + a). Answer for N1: 25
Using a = 5.1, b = 3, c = 32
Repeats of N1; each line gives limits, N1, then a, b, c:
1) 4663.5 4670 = 18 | 9.5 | 2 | 30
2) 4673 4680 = 27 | 4.7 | 3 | 35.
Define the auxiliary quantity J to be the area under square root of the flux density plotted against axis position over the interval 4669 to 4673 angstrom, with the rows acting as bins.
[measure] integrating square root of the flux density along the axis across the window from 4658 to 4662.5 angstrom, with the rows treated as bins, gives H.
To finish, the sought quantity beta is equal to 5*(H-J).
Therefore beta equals 19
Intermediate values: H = 27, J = 23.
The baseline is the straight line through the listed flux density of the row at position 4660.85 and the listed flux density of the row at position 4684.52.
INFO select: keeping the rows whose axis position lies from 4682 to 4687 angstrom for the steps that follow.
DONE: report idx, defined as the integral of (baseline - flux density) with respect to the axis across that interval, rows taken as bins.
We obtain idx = 5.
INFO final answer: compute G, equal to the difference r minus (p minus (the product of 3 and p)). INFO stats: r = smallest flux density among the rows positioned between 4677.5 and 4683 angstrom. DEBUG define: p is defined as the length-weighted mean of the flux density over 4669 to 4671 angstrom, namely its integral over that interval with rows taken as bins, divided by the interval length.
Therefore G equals 92.5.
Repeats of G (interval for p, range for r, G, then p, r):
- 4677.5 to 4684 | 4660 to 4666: 92.6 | 31.4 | 29.88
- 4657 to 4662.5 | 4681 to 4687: 96.7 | 34.9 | 26.95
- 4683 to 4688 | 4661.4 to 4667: 91.6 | 32.9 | 25.77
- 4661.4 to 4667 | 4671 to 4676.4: 93.5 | 30.5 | 32.41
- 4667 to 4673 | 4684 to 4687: 96.6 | 31.6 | 33.28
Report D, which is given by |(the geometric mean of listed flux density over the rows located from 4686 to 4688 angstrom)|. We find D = 32.7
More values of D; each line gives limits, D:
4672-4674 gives 32.6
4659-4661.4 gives 36.1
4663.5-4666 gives 31.0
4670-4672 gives 33.1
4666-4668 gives 25.1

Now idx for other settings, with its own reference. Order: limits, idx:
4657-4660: -2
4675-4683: 6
